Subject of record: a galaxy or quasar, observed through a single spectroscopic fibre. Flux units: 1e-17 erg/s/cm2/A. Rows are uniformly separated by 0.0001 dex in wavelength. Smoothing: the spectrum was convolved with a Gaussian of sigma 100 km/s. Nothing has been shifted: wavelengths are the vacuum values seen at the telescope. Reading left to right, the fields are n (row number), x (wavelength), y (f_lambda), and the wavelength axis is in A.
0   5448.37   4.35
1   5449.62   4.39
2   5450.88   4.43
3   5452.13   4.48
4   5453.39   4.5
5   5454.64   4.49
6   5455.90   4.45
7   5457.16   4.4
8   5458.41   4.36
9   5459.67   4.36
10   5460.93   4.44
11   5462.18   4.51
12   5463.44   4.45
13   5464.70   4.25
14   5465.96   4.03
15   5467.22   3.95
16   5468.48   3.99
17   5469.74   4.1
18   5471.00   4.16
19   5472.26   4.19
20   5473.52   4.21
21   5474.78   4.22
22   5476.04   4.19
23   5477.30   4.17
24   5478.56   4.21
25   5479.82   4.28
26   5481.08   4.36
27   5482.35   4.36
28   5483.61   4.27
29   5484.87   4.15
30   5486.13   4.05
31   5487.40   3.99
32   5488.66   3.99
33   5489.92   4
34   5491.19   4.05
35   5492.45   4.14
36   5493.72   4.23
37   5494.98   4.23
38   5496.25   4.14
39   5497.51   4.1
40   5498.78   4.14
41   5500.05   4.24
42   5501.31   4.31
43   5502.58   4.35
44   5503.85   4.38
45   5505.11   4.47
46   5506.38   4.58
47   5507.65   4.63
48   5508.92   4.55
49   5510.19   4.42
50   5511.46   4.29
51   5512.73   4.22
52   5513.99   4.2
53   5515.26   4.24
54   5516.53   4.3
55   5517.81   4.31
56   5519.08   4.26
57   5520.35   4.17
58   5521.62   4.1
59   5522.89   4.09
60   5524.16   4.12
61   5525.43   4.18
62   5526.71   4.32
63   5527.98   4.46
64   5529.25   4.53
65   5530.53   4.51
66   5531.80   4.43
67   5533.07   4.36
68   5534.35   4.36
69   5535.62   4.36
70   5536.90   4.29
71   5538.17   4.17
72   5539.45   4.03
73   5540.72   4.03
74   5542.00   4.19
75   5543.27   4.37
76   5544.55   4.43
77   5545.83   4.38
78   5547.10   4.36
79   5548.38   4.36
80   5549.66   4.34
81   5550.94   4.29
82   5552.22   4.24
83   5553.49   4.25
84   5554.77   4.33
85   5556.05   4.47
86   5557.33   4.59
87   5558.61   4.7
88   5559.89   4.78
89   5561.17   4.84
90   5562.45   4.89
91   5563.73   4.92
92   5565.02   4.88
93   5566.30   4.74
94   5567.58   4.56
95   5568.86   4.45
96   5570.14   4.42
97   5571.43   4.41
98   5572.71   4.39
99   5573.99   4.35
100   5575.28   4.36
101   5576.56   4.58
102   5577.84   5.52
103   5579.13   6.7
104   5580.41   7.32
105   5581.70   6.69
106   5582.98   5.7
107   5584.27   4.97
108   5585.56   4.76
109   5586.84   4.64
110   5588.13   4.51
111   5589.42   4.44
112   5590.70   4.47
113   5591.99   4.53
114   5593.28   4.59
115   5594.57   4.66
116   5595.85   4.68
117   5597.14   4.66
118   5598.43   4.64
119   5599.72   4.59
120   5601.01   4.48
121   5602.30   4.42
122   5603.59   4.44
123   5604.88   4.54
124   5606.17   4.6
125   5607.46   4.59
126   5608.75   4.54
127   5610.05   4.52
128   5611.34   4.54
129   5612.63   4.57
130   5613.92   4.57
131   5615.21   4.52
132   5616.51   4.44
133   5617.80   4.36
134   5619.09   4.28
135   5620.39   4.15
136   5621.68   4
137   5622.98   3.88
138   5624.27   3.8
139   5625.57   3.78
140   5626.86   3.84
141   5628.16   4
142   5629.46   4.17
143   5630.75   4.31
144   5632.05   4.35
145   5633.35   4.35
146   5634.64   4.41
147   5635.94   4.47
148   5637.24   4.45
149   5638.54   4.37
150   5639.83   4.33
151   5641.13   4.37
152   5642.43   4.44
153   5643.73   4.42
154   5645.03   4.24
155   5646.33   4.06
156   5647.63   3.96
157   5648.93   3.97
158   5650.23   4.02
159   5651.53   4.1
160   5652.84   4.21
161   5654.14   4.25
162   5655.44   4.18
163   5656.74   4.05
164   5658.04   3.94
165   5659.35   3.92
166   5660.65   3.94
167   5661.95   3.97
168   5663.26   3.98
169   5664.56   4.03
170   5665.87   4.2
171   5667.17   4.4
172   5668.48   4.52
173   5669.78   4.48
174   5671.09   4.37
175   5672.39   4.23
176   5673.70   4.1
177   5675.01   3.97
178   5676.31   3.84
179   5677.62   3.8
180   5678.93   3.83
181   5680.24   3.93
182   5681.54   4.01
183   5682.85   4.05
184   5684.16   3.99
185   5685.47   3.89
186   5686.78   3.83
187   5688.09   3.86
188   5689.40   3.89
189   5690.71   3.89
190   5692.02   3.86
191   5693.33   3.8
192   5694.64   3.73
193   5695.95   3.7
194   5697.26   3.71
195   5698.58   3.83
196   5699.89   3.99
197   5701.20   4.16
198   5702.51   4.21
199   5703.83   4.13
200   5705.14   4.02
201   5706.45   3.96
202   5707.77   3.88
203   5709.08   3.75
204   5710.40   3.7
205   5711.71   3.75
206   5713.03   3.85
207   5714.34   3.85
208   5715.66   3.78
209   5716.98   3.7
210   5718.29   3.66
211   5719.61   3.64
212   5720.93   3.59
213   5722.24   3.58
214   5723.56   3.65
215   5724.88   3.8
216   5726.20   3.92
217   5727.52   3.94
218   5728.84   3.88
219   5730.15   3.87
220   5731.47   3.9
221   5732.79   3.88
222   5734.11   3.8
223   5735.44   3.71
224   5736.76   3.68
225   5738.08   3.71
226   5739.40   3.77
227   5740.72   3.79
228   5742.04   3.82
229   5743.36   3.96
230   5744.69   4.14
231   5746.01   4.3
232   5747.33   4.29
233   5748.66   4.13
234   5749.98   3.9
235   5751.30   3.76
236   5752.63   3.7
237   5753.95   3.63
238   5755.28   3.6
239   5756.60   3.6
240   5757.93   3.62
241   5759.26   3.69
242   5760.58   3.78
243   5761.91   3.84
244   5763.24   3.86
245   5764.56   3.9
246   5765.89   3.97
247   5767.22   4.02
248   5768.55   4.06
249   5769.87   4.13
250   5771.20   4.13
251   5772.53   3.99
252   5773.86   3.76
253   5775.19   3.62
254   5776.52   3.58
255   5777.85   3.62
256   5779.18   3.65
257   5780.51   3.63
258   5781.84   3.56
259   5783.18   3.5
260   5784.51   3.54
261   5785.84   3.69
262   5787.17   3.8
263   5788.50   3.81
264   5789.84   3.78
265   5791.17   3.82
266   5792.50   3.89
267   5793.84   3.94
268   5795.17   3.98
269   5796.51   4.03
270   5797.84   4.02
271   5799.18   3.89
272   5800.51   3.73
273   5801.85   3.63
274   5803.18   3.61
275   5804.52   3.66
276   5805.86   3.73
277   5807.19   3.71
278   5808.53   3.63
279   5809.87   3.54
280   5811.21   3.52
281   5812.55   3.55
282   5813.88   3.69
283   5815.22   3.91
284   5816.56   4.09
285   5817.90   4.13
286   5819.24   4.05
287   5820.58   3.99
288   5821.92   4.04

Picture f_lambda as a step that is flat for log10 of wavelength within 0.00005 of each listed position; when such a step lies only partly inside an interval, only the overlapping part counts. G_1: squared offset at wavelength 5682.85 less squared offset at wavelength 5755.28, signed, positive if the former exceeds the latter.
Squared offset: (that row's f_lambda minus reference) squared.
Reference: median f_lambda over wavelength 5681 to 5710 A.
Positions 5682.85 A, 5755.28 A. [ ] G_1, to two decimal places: -0.06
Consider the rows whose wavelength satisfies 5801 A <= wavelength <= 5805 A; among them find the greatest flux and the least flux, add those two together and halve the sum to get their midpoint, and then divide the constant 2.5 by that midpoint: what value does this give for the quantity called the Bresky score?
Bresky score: 0.69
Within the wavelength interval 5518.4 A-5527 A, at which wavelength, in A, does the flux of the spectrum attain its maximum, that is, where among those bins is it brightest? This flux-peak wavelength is 5526.71 A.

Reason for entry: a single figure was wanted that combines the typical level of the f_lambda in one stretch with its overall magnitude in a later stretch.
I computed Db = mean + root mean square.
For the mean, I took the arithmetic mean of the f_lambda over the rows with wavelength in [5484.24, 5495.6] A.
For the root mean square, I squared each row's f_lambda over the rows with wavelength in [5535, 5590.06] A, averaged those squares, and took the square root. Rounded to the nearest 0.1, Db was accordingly 8.8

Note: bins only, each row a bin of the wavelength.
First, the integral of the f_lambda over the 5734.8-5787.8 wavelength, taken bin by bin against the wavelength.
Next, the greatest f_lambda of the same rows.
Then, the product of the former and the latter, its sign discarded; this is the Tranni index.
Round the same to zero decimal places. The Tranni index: 869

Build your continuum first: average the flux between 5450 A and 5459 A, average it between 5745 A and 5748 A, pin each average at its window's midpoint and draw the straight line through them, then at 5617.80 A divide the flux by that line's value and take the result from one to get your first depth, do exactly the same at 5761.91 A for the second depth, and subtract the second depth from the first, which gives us -0.10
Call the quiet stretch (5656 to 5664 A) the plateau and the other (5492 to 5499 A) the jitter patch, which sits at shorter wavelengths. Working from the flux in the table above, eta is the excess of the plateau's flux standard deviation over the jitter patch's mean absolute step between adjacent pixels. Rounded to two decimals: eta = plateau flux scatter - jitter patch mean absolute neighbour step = -0.01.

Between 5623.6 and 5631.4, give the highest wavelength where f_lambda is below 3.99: 5626.86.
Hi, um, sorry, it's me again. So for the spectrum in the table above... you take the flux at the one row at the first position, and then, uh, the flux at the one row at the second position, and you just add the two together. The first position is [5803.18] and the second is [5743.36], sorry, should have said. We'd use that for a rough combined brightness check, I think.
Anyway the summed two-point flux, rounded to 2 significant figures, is 7.6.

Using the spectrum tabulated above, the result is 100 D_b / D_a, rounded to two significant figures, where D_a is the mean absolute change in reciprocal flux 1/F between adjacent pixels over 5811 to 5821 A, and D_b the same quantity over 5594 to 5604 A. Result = 29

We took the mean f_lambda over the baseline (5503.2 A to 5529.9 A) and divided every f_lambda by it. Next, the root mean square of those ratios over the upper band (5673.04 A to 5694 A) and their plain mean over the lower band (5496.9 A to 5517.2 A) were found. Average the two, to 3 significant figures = 0.954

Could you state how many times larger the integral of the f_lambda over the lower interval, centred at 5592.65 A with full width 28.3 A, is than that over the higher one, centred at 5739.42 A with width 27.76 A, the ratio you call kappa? 1.3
